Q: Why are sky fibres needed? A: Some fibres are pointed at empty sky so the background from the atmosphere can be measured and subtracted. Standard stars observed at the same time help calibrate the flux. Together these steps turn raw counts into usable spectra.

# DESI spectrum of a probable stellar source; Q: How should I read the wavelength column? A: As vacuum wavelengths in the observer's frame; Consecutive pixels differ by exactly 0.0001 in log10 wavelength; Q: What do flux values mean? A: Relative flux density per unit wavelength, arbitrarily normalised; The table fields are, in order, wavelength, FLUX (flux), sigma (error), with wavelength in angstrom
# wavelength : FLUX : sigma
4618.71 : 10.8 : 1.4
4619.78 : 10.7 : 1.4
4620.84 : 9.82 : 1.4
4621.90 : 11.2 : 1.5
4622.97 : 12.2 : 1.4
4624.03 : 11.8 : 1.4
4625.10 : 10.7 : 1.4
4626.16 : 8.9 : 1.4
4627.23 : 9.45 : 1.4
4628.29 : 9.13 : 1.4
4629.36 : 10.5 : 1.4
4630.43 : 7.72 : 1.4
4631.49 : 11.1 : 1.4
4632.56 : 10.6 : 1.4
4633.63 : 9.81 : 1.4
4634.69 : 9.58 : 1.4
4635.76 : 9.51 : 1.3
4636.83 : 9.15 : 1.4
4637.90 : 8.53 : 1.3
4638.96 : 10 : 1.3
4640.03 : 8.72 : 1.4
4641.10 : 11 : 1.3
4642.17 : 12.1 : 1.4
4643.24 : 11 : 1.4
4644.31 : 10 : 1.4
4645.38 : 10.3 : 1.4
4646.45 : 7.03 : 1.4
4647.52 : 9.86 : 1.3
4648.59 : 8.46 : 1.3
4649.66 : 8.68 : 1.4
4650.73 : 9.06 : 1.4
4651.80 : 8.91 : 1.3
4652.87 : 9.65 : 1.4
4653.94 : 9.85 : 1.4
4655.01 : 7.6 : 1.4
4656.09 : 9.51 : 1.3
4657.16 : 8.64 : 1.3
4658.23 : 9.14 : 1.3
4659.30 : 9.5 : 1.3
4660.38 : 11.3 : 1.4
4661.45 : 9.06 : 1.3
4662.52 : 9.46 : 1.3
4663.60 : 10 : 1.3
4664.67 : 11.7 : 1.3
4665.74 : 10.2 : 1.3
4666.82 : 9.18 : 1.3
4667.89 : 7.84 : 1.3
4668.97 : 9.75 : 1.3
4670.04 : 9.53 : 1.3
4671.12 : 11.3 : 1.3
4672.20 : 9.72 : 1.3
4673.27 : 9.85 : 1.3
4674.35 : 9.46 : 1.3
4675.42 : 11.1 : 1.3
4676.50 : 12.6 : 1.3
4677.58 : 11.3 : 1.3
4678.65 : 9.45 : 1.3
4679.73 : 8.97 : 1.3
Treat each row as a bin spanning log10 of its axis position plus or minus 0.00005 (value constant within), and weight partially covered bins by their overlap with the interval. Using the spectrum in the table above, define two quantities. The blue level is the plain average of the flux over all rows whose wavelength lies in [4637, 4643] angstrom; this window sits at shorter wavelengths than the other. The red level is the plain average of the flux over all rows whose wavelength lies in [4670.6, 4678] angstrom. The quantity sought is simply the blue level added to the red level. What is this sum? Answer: 20.8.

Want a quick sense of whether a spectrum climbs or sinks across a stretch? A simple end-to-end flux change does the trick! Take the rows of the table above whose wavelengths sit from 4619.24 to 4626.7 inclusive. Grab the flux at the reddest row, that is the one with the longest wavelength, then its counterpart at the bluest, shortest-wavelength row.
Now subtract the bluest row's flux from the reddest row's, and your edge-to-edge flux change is -1.8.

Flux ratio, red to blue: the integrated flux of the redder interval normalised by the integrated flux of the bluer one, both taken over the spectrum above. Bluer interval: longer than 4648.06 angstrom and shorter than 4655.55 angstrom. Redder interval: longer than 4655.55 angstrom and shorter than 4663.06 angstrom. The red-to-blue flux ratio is 1.07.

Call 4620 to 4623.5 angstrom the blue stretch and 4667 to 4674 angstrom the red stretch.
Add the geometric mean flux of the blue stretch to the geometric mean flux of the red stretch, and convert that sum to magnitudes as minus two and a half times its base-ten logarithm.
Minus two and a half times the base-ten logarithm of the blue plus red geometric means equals -3.29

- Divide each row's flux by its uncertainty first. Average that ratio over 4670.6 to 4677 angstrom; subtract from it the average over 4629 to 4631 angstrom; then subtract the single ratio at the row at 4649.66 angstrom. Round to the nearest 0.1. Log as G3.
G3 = -4.5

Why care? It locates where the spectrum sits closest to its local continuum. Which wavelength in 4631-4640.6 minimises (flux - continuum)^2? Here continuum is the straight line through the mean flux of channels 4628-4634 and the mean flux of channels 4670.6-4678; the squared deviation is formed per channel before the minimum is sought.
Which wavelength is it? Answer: 4638.96 angstrom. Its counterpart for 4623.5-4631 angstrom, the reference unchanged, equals 4627.23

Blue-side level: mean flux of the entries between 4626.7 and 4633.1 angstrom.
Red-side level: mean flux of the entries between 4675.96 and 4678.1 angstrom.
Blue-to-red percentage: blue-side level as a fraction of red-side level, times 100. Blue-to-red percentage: 82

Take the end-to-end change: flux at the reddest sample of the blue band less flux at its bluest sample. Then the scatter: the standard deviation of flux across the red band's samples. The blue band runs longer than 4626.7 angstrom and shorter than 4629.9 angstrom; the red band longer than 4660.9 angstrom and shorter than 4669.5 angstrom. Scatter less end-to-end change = 0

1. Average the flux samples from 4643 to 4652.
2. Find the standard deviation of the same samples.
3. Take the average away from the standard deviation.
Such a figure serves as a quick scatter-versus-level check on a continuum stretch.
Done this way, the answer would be -8.1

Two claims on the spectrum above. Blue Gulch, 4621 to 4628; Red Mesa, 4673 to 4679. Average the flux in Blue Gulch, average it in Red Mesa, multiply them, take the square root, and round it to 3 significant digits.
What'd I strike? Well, 10.7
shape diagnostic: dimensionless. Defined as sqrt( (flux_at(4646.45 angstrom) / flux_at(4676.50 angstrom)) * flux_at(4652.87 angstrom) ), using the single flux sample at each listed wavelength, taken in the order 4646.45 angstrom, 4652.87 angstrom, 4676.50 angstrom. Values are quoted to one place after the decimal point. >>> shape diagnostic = 2.3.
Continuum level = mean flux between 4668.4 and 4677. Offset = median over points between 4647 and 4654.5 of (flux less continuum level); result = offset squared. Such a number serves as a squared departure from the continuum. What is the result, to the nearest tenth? 1.8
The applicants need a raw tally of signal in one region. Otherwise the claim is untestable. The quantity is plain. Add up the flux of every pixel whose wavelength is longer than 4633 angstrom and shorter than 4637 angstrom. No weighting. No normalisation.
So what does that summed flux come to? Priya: 38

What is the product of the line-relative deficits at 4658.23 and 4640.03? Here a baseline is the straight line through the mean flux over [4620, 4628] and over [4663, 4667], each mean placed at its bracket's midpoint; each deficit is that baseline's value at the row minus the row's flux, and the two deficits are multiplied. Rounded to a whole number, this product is 2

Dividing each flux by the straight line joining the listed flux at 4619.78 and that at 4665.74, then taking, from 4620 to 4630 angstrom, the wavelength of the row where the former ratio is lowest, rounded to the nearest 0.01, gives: 4626.16 angstrom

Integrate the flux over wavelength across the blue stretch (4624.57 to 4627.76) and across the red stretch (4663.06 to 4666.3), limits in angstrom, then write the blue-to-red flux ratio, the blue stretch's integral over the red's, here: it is 0.90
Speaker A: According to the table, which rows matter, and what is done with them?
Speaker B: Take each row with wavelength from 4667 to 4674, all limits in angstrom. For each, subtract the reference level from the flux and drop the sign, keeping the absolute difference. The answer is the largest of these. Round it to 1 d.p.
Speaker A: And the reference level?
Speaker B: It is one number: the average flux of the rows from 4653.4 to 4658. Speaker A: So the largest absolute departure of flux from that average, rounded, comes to 2.4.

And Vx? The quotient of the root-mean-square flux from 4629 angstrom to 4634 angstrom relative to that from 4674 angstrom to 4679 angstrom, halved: 0.46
